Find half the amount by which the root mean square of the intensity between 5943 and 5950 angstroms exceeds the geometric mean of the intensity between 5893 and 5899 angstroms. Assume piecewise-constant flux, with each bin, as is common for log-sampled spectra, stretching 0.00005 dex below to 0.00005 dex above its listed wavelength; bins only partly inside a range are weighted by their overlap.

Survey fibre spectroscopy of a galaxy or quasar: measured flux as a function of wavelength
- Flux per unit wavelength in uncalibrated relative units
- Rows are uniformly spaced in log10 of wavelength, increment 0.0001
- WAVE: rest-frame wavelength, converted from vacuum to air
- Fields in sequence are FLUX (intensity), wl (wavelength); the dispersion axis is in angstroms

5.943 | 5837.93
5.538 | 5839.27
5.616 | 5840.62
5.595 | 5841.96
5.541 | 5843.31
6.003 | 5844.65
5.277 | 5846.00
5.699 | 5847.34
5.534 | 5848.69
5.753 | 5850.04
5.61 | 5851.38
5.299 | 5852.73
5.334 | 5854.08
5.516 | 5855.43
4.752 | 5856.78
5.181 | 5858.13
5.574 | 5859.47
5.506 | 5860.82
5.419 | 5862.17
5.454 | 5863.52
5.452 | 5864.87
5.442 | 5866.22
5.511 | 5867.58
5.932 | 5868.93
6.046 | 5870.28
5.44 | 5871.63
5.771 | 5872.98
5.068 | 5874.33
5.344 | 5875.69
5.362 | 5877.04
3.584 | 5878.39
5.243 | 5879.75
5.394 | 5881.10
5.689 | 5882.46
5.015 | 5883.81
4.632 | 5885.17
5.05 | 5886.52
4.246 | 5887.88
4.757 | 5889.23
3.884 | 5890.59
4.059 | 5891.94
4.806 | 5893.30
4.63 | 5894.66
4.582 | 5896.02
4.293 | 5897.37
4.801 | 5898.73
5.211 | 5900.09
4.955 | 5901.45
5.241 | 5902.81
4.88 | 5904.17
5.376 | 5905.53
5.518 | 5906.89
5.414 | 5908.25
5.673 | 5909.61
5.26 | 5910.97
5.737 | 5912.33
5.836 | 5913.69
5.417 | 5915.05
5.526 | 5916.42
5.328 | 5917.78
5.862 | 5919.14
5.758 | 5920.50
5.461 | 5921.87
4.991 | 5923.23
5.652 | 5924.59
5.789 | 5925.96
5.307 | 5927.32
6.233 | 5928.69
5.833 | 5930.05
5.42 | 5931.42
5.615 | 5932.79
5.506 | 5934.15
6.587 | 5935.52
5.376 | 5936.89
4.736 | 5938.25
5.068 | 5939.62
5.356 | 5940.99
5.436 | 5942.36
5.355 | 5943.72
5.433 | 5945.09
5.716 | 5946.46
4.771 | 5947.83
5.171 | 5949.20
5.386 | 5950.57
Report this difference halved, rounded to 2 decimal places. 0.34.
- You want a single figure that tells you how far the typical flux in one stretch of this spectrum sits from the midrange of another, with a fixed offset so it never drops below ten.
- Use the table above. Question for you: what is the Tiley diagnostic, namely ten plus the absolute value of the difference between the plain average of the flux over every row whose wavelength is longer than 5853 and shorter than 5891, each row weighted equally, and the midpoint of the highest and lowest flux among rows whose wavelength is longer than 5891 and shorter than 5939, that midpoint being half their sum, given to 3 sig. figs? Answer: 10.1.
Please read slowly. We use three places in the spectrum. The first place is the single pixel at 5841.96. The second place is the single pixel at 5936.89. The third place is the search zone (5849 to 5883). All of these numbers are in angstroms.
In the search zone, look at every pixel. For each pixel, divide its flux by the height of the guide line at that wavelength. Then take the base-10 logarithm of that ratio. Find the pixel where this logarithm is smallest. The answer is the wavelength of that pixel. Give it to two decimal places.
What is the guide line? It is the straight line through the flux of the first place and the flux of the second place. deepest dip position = 5878.39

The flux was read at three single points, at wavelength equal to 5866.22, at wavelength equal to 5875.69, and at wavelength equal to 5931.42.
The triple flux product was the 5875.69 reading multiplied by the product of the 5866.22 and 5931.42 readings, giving 158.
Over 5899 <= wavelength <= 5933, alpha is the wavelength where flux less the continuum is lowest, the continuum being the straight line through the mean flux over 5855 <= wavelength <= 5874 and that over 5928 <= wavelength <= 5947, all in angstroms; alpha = 5904.17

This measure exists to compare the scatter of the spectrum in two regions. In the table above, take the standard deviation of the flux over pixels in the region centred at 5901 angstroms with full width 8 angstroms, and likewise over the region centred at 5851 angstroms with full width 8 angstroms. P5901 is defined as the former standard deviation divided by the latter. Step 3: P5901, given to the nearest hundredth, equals 1.84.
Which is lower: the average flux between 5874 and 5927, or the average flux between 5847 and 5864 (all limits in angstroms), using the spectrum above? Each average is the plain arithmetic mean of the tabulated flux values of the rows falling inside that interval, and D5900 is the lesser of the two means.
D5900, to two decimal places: 5.11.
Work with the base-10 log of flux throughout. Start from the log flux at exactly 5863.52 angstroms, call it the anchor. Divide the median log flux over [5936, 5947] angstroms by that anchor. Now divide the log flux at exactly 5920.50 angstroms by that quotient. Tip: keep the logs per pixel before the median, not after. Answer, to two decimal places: 0.77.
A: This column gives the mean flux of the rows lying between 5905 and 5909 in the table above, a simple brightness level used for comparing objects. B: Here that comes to 5.44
